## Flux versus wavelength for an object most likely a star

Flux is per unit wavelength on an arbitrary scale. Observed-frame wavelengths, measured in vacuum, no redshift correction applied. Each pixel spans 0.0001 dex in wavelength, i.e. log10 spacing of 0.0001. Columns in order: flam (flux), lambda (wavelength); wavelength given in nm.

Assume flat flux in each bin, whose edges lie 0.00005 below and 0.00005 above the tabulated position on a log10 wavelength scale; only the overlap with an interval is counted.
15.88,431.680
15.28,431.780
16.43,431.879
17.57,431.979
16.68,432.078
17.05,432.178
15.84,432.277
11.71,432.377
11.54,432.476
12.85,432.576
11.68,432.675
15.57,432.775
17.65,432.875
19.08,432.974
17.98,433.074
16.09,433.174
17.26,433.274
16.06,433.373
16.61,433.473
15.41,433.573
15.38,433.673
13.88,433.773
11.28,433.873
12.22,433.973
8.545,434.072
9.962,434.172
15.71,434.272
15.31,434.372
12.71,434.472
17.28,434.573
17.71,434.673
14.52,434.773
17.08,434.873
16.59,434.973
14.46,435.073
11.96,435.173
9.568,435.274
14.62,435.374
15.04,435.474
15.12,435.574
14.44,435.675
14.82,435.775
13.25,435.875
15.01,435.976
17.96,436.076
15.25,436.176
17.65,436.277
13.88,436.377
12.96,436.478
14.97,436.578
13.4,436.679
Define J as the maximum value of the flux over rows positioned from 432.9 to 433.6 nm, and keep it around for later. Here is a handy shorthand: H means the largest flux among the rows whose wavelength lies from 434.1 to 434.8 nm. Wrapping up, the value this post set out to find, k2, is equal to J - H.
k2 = 1.37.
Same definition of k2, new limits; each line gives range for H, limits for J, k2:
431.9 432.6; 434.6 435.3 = 0.14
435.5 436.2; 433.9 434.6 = -0.68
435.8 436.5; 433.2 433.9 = -0.70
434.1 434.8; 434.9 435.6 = -1.12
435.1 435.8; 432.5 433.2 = 3.96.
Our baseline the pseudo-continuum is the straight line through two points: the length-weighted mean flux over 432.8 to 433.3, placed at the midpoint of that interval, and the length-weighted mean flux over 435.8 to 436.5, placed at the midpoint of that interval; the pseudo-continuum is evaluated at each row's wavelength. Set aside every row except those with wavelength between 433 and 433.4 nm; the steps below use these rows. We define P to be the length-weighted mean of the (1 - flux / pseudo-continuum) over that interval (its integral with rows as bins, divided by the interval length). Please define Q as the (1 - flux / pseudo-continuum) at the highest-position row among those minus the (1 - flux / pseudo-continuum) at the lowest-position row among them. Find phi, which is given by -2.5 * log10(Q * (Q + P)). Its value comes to 4.8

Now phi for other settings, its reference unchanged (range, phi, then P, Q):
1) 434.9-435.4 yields 3.9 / 0.15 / 0.1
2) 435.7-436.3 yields 3.3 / -0.01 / -0.2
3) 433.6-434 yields 2.9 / 0.21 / 0.2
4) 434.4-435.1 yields 4.7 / 0.03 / -0.1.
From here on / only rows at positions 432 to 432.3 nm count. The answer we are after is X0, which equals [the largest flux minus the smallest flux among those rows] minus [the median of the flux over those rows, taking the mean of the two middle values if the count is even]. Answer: -15.5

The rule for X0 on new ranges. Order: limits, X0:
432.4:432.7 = -10.4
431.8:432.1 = -15.5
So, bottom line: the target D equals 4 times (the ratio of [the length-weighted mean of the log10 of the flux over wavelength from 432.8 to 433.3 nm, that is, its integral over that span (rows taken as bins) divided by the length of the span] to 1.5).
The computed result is 3.31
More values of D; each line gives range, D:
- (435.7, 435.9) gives 3.08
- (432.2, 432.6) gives 2.98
